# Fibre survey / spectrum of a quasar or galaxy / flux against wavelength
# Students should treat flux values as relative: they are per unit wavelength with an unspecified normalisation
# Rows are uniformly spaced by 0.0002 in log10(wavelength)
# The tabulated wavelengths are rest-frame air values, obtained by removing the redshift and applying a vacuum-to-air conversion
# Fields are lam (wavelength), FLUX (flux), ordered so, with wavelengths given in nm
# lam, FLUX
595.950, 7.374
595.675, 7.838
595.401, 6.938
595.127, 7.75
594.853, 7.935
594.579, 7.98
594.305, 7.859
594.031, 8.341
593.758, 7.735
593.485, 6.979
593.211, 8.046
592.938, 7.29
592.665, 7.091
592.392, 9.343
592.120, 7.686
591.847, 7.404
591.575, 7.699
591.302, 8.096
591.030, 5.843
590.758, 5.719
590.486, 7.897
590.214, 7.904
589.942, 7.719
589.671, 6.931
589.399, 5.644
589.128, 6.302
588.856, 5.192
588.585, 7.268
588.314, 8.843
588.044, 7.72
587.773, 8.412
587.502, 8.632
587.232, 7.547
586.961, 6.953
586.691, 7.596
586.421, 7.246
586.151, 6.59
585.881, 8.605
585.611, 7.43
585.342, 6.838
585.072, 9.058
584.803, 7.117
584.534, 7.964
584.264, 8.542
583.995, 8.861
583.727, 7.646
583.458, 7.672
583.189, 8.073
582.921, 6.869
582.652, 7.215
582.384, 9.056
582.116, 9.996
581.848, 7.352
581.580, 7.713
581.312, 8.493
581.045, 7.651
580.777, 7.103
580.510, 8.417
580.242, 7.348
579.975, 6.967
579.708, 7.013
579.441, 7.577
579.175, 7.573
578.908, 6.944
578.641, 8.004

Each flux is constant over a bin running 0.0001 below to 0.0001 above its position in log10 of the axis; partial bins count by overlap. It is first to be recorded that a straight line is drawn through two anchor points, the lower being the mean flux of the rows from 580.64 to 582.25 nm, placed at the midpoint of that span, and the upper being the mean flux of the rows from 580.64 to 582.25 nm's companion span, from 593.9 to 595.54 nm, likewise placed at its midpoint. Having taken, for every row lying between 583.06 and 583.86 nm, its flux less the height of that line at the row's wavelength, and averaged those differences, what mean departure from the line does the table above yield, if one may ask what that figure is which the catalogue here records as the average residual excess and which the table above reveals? -0.22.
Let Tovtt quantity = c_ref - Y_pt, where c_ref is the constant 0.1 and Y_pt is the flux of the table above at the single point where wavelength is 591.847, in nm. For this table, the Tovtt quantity -7.30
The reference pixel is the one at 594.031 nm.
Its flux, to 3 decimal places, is 8.341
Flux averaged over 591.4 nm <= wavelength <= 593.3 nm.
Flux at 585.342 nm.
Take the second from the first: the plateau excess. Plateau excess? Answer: 1.0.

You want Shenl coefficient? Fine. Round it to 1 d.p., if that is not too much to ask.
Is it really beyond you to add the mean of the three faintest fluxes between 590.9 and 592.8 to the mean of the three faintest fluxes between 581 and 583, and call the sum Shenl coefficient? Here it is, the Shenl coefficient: 13.9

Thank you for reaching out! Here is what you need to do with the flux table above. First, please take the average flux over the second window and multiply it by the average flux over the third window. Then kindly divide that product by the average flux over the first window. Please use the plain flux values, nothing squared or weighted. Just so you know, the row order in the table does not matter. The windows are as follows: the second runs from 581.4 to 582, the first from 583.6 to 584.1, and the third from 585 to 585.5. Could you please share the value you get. 7.3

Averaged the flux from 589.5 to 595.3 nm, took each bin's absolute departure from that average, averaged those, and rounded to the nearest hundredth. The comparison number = 0.55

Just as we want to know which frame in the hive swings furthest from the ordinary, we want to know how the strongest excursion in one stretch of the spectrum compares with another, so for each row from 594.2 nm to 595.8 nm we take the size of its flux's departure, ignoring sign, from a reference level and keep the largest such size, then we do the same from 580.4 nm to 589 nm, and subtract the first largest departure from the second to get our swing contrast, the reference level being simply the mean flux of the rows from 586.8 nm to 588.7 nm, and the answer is 1.7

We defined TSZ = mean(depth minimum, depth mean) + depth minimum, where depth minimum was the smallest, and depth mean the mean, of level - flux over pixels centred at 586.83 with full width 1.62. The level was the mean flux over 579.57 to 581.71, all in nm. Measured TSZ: -1.49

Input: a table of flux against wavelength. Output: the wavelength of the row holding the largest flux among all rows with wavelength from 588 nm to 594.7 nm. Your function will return 592.392 nm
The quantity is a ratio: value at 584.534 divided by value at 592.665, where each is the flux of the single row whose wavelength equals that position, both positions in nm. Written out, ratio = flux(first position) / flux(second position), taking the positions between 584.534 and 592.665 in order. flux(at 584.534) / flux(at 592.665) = 1.12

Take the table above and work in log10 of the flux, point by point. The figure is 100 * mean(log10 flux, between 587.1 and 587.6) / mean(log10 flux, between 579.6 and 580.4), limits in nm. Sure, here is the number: 106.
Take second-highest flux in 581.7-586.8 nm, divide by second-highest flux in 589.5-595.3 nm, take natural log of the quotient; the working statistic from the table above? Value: 0.08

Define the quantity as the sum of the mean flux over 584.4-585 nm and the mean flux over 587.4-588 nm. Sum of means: 16.1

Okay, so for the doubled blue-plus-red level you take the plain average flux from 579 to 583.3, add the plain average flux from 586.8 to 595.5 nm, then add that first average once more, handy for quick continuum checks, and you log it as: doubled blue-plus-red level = 23.0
